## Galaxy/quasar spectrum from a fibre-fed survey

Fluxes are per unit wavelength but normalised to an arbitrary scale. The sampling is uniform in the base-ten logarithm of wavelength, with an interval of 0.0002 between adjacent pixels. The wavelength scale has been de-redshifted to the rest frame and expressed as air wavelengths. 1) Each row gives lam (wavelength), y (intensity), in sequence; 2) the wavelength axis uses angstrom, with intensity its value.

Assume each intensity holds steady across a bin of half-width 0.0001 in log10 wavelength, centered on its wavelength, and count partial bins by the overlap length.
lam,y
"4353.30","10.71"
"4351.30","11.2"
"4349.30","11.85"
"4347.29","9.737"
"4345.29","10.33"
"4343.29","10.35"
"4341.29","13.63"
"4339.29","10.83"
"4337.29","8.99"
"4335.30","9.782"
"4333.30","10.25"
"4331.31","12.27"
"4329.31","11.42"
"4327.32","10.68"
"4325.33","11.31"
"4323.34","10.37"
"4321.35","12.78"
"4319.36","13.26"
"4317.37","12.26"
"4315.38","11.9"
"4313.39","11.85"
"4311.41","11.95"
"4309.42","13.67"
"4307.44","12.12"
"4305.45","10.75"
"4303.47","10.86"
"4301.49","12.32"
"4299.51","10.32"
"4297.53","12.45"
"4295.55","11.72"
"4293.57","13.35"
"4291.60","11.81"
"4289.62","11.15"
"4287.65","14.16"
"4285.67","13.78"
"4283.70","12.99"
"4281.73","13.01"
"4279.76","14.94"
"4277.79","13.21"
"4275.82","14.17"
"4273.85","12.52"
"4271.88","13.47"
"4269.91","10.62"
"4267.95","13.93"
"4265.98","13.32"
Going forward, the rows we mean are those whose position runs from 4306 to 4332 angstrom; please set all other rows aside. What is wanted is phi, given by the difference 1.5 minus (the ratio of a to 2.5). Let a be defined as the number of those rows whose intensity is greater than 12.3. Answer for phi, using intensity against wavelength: 0.3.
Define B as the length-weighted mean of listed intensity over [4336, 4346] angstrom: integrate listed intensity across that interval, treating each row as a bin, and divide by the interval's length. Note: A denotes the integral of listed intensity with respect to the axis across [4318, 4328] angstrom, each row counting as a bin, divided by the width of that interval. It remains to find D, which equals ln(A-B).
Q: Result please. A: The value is -0.1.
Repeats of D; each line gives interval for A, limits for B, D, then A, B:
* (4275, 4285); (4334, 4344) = 1.1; 13.7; 10.7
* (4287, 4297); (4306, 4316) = -1.9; 12.4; 12.2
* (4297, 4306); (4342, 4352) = -0.6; 11.3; 10.8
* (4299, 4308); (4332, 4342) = -0.5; 11.3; 10.7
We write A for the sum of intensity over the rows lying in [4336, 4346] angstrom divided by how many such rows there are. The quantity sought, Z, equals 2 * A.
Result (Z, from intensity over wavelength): 22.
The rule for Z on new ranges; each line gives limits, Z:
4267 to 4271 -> 25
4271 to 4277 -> 27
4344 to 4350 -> 21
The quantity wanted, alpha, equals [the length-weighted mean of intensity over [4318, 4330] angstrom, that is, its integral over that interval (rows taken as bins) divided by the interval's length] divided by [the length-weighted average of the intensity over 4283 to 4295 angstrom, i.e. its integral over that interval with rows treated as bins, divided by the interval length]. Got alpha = 0.91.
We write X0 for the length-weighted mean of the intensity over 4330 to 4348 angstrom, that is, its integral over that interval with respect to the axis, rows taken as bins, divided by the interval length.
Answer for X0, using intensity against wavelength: 10.7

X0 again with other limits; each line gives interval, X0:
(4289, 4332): 11.8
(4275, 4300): 12.9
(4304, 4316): 12.0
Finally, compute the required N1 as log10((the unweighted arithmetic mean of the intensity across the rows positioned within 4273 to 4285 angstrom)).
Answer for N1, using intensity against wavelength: 1.13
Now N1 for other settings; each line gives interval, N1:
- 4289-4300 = 1.07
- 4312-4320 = 1.09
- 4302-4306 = 1.03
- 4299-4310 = 1.07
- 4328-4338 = 1.02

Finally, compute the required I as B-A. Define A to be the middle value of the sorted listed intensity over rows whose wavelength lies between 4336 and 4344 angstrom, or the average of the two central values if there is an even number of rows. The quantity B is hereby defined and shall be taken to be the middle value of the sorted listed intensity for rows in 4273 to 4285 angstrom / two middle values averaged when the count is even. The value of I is 3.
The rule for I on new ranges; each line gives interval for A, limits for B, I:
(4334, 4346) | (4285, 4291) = 3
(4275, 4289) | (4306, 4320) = -2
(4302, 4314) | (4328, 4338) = -2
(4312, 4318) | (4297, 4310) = 0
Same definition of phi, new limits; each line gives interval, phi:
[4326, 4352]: 1.1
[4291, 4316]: -0.1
